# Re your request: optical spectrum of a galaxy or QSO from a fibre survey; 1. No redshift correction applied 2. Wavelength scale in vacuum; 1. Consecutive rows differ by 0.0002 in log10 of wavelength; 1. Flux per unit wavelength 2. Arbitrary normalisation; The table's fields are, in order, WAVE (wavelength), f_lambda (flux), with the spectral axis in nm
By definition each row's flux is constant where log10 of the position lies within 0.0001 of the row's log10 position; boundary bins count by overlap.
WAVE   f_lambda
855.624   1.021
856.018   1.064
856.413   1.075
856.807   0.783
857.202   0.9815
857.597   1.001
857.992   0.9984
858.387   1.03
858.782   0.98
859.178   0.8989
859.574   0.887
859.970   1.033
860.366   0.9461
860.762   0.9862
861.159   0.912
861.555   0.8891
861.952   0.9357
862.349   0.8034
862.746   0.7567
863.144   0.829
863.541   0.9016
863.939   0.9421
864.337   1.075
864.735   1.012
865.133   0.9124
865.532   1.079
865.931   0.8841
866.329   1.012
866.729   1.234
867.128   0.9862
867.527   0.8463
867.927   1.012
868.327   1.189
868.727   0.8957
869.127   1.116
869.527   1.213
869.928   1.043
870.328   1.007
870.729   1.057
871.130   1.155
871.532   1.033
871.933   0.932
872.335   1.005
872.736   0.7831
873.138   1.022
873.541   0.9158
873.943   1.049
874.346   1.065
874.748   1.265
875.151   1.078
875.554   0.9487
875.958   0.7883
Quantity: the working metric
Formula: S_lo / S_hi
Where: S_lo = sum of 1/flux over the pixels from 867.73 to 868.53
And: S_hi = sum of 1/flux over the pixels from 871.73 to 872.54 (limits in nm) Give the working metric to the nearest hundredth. 0.88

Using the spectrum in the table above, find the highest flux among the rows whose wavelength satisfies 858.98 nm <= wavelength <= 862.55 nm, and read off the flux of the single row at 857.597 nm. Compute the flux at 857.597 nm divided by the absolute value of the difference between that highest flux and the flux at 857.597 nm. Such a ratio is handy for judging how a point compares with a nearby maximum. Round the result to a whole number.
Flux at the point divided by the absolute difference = 31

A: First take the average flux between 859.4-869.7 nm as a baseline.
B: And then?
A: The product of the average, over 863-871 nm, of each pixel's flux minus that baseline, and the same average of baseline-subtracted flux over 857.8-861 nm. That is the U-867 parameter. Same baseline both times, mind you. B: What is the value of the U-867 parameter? -0.0001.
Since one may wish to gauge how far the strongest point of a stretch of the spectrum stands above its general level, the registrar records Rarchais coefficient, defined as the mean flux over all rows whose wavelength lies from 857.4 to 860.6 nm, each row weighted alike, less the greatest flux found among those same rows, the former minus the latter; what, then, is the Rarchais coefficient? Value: -0.06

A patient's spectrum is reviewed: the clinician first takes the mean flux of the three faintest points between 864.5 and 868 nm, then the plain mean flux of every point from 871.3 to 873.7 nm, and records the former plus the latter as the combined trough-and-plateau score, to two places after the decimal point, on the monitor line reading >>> 1.83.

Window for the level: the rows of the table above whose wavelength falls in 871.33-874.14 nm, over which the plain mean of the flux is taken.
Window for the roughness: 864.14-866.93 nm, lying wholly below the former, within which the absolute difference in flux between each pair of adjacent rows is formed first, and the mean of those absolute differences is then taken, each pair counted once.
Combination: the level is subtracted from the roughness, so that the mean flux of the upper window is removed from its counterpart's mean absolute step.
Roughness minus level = -0.817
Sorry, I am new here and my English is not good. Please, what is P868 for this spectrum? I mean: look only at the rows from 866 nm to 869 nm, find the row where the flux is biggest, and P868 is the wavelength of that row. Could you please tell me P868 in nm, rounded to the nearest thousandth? 866.729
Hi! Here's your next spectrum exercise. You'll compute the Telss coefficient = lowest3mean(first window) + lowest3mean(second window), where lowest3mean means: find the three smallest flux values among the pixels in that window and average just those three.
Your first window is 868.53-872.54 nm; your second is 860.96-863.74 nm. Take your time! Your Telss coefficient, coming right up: 1.74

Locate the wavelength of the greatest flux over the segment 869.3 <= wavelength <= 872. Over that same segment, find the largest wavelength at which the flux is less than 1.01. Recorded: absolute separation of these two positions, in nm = 2.41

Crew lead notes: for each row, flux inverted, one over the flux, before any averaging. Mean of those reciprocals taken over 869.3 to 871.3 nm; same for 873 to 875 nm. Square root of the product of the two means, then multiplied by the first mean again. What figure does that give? 0.86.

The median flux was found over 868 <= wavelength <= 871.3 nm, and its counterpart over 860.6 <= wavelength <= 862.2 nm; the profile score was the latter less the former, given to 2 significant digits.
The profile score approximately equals -0.16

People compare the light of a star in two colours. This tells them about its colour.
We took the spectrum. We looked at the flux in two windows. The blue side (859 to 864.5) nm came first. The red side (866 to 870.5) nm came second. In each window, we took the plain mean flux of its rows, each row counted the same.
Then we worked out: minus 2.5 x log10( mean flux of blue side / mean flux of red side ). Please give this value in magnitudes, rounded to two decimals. 0.15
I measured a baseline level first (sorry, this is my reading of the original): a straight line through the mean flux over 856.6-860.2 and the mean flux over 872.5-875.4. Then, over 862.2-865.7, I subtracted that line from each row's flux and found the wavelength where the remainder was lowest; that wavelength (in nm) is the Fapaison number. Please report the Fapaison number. 862.746 nm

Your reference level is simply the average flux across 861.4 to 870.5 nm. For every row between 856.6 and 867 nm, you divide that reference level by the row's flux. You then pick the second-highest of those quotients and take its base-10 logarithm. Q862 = 0.10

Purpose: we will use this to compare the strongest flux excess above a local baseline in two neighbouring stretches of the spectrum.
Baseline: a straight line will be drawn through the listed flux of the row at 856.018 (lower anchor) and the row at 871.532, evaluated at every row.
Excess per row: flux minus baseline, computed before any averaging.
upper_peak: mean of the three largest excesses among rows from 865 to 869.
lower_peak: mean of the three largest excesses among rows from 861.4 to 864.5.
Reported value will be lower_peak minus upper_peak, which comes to -0.19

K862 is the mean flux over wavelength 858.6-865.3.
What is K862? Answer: 0.92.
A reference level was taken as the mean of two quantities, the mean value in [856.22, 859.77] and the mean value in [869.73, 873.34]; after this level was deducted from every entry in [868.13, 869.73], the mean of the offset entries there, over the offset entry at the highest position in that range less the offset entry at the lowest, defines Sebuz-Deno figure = 5.1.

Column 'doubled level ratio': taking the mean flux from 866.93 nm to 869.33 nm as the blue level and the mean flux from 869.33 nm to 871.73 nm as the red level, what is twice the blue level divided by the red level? 1.86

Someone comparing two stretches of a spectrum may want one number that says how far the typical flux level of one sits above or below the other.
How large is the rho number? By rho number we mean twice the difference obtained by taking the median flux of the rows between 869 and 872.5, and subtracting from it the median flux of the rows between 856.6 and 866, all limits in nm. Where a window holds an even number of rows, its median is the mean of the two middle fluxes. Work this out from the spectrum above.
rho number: 0.21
